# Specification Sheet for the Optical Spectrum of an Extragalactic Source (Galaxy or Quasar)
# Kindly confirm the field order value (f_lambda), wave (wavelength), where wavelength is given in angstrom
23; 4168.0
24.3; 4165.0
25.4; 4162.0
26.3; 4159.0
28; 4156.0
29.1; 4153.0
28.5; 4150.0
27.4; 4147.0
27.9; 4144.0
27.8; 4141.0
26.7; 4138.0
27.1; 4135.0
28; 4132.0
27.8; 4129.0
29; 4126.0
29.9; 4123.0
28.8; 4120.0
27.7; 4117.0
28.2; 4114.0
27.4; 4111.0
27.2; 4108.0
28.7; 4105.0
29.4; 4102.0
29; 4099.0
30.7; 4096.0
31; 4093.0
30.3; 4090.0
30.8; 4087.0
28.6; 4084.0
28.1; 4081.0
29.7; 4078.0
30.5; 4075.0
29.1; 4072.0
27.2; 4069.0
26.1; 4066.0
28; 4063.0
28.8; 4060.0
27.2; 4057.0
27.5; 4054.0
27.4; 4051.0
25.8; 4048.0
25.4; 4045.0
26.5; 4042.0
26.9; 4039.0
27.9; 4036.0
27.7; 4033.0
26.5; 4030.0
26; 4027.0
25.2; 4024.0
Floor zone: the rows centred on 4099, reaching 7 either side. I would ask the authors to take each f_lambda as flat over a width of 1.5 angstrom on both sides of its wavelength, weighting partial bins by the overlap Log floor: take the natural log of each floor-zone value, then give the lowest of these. 3.36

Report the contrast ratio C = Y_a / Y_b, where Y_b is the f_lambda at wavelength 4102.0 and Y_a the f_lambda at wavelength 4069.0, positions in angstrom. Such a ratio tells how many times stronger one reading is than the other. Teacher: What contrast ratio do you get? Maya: 0.93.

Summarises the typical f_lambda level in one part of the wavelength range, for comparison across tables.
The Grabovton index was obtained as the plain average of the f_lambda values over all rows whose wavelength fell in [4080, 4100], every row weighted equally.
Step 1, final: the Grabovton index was 29.8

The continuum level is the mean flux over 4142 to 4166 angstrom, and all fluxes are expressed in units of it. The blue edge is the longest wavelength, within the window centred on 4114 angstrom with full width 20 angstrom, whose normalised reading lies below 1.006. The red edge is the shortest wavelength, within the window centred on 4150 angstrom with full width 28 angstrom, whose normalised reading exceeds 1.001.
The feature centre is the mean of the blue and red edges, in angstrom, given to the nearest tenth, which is 4124.5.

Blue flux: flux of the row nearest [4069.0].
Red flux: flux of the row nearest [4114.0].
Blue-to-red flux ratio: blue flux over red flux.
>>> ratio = 0.96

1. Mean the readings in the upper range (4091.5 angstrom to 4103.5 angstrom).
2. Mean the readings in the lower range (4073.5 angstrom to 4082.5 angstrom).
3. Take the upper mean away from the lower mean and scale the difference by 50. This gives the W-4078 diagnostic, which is -30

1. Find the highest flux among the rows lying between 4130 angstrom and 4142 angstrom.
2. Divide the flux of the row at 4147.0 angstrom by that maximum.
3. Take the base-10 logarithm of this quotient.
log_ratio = -0.009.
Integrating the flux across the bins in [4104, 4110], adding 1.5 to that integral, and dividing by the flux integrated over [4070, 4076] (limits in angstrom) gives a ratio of 0.95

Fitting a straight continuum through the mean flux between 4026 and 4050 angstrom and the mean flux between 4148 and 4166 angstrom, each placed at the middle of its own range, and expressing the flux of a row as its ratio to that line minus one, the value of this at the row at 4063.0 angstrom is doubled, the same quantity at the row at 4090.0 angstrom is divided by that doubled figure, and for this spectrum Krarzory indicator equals 1.3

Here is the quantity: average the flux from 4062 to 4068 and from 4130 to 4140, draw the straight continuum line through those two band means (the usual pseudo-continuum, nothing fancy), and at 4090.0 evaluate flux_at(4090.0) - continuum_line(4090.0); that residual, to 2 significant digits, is 3.2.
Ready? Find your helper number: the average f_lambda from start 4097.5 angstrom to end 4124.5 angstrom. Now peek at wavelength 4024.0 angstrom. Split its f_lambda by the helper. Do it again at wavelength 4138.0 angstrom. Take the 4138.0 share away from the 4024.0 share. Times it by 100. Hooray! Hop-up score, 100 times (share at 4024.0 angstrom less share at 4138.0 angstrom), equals -5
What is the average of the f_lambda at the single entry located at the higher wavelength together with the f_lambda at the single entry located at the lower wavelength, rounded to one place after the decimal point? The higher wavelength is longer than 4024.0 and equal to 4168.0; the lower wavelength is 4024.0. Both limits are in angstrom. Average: 24.1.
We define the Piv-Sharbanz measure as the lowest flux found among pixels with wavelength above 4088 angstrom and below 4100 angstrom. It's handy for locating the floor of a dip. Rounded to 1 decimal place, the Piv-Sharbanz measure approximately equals 29.0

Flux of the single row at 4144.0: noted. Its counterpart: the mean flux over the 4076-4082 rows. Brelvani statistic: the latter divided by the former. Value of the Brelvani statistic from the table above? 1.04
